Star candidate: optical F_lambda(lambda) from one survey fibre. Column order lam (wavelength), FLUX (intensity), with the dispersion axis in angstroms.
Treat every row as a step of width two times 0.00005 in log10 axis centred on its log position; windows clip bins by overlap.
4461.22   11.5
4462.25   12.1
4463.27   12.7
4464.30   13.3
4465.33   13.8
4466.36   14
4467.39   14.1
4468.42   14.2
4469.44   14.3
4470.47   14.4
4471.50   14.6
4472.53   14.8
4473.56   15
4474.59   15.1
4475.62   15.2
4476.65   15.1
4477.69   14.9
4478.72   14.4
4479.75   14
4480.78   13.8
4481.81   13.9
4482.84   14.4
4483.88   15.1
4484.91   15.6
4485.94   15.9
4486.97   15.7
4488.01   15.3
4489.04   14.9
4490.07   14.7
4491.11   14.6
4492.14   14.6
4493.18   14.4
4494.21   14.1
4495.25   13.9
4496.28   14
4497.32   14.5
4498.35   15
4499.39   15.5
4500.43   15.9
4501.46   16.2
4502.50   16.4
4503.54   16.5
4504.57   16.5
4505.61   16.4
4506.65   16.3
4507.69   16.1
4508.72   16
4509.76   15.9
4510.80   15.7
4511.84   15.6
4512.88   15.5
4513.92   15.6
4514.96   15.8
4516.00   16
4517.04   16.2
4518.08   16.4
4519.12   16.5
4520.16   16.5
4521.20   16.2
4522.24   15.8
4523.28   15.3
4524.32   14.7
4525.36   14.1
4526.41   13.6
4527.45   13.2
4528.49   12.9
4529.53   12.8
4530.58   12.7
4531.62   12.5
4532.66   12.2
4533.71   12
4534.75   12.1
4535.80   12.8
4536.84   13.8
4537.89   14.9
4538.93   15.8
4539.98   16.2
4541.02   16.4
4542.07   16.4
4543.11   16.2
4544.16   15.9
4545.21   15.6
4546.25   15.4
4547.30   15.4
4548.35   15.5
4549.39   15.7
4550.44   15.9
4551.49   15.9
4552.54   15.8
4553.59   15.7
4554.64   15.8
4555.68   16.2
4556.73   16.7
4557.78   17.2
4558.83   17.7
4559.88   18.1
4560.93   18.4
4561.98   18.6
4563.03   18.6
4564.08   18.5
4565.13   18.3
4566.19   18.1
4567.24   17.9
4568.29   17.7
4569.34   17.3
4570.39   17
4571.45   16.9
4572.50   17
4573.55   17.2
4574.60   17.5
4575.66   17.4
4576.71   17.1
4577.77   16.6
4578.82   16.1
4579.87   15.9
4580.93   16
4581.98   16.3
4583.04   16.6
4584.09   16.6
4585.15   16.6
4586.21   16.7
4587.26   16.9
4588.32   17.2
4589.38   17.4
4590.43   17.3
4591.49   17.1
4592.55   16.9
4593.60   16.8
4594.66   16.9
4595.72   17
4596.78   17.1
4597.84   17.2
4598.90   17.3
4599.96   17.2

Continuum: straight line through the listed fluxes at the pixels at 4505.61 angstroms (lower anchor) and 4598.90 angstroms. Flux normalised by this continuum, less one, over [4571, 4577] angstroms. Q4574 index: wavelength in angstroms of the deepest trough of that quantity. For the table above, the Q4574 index 4571.45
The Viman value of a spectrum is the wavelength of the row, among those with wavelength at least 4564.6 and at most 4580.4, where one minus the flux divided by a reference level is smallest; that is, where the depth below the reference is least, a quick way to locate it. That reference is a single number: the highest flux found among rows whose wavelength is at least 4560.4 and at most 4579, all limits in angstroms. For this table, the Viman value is 4565.13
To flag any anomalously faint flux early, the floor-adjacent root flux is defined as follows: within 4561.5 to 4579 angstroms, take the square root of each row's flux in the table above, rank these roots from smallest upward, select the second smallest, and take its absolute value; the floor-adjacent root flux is 4.07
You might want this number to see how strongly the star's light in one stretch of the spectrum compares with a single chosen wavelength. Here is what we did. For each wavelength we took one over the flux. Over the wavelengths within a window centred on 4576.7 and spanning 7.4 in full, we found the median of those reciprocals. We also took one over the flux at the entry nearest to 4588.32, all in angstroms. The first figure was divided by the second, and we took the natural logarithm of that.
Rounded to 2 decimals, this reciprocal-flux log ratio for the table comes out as 0.01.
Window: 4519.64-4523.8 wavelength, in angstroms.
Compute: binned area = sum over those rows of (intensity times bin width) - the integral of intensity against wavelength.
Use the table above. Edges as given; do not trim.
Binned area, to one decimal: 66.4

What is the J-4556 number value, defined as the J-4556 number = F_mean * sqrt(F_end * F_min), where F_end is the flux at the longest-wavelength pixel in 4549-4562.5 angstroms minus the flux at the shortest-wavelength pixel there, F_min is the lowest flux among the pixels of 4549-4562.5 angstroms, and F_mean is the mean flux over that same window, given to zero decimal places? 113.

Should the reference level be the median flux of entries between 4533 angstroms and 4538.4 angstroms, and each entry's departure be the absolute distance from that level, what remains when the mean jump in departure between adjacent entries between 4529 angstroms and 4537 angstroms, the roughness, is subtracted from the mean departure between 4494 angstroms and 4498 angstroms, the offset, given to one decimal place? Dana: 1.0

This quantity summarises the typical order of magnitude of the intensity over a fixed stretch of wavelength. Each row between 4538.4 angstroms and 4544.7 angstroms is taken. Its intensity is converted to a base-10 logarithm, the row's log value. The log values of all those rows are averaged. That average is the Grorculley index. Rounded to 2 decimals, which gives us 1.21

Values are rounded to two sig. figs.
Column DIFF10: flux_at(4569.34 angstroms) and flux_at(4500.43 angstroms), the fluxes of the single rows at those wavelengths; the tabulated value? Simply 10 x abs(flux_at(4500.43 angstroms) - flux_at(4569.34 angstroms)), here 14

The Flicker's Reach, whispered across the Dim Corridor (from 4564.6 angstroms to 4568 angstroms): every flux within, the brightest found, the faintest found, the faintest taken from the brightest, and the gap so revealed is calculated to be 0.40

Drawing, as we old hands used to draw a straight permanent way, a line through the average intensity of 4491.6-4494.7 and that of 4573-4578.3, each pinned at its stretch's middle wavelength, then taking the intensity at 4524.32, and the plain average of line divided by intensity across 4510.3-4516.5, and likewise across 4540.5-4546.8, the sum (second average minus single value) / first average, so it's -14.3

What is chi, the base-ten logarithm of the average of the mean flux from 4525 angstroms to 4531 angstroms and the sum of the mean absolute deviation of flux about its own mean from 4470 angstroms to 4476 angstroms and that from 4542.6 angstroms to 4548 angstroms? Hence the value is 0.84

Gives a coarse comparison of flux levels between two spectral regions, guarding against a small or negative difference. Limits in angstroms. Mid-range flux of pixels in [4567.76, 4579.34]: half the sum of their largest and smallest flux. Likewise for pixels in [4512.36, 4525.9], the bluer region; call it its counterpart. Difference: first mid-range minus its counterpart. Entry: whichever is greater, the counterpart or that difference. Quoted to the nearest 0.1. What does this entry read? 15.3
